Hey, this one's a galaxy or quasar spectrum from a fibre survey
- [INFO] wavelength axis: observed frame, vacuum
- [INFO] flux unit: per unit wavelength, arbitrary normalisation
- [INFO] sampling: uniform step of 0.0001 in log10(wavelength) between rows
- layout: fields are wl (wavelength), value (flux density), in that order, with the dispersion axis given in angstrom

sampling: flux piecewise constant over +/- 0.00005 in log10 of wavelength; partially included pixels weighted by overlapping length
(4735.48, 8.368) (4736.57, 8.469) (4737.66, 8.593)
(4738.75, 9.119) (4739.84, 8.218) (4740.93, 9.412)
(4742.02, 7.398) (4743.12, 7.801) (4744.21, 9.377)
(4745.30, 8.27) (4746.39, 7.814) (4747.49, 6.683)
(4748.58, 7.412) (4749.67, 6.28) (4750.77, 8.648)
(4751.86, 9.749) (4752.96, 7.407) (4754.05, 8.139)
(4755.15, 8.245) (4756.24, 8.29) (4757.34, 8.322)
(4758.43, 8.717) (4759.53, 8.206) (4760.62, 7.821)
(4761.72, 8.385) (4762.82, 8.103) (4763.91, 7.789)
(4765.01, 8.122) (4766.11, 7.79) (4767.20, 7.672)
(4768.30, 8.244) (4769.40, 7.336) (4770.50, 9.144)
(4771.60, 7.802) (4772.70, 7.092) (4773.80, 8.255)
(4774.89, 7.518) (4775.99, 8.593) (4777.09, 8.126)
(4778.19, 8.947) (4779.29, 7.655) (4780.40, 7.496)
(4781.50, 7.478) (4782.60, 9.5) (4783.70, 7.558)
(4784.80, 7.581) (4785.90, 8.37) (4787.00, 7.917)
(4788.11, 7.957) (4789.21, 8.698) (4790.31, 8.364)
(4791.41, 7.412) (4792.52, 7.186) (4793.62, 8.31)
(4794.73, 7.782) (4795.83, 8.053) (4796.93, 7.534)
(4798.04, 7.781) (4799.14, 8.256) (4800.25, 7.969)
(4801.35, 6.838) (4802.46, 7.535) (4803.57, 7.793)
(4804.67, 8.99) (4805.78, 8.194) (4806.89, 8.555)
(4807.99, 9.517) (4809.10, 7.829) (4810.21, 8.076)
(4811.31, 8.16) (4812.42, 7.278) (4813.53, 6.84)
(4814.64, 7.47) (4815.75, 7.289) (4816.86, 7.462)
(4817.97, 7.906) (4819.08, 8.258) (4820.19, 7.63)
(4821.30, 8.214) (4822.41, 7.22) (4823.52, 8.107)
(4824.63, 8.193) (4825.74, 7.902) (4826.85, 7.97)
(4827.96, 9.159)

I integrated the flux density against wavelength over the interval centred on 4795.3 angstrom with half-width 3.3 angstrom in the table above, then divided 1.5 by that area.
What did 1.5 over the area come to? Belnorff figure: 0.029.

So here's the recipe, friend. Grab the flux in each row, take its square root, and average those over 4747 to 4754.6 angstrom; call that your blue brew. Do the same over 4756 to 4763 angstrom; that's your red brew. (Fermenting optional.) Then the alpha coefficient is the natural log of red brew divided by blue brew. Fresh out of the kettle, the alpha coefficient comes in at 0.03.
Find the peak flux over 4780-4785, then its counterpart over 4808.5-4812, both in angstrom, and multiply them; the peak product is 78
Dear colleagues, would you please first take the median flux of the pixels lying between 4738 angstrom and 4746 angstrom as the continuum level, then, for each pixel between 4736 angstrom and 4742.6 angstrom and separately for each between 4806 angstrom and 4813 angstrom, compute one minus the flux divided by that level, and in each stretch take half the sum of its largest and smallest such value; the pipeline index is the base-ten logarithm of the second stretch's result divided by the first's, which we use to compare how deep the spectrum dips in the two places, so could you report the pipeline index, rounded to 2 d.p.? -0.02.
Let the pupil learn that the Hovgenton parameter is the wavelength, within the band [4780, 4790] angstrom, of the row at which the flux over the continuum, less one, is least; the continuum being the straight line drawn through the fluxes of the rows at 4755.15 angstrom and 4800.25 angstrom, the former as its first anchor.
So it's 4781.50 angstrom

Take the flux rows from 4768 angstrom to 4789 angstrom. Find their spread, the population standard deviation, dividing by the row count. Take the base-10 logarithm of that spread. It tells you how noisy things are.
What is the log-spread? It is -0.20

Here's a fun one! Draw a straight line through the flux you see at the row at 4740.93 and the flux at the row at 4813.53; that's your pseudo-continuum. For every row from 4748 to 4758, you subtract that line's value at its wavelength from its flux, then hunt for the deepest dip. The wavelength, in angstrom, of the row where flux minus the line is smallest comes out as 4749.67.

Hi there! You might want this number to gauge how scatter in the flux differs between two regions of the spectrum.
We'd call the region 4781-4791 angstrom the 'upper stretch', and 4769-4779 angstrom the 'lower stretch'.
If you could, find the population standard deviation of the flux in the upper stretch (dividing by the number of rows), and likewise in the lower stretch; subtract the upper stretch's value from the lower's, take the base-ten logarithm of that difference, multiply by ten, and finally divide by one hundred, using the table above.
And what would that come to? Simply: -0.12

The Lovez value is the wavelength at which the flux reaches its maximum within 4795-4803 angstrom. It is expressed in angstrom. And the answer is 4799.14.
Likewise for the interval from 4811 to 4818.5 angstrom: 4811.31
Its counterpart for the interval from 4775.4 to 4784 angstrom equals 4782.60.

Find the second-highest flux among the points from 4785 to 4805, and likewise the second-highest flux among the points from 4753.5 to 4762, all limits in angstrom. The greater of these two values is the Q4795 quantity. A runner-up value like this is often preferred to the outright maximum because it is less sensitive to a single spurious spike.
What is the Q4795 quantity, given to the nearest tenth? 8.7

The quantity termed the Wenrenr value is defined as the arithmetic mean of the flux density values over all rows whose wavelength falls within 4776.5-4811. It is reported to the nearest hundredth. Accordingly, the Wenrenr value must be 8.04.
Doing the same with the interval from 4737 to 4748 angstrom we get 8.27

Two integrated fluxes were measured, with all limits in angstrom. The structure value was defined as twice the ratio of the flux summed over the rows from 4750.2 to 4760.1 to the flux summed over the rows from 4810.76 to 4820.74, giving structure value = 2.22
